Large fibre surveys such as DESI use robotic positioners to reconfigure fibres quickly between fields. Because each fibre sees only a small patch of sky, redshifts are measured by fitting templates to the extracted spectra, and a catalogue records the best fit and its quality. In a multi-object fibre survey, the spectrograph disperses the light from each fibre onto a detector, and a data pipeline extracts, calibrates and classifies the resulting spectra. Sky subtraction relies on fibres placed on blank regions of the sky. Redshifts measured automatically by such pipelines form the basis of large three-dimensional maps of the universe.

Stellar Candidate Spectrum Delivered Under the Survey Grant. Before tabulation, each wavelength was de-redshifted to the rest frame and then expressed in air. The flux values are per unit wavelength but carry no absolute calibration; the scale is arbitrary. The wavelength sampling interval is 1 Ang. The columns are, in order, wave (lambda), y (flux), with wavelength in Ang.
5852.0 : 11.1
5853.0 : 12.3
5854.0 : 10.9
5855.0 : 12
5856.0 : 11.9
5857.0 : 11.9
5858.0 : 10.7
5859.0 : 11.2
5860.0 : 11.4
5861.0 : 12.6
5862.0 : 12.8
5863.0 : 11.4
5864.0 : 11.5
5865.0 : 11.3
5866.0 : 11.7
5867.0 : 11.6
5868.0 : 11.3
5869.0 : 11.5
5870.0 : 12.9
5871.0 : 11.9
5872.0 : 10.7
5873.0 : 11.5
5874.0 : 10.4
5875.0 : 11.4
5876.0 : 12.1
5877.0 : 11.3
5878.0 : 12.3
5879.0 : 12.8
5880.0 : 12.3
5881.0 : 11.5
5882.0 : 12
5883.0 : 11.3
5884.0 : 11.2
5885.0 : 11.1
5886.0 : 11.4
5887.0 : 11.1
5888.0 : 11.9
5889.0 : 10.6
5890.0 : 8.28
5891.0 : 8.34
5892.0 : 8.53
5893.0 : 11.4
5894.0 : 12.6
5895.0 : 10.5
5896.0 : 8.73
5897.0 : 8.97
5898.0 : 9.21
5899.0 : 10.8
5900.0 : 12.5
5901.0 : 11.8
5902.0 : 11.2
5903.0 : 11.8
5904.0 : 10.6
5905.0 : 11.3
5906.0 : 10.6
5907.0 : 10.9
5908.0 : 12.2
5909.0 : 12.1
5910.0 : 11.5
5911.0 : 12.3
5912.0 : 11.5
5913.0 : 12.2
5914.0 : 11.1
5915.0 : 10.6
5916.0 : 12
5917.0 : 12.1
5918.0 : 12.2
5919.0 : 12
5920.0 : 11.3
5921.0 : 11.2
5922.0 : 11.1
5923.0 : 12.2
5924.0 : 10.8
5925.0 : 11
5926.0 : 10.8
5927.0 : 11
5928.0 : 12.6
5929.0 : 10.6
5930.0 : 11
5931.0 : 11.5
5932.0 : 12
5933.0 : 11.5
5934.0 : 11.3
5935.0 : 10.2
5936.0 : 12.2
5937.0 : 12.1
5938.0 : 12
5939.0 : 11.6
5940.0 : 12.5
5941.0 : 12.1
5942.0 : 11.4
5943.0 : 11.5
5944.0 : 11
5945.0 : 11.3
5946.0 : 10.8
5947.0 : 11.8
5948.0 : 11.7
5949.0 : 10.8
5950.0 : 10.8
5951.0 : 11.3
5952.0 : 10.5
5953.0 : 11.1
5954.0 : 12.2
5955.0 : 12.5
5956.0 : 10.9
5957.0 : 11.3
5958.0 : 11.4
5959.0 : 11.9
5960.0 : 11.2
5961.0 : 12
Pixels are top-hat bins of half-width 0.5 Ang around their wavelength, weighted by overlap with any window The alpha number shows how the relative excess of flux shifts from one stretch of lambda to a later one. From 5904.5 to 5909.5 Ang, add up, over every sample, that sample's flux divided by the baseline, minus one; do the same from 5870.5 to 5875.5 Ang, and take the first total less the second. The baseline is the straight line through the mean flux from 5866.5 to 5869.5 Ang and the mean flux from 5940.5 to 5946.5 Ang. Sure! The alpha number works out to 0.13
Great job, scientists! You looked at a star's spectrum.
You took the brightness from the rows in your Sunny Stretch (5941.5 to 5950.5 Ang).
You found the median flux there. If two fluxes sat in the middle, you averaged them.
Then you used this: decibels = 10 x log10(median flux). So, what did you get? 10.5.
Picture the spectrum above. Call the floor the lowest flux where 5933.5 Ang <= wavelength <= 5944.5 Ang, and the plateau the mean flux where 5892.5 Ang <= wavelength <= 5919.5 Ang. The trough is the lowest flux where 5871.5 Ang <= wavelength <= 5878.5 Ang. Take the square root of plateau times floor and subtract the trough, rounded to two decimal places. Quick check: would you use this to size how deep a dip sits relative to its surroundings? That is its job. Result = 0.33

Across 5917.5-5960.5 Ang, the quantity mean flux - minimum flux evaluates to 1.2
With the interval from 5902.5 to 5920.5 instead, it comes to 1.0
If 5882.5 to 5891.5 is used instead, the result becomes 2.3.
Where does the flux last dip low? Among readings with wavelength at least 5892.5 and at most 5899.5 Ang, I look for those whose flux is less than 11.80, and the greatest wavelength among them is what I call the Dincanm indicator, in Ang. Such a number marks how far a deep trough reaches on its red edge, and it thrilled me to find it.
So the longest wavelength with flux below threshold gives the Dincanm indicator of 5899.0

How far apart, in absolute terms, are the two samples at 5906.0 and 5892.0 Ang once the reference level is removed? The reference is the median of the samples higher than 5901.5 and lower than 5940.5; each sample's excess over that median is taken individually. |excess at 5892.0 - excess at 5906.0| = 2.1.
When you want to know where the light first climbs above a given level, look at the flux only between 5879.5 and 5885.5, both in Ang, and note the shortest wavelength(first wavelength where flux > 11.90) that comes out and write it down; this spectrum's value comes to 5880.0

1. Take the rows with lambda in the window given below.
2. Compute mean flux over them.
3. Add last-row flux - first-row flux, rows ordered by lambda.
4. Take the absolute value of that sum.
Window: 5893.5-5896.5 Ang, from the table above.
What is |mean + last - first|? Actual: 6.7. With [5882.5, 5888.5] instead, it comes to 11.9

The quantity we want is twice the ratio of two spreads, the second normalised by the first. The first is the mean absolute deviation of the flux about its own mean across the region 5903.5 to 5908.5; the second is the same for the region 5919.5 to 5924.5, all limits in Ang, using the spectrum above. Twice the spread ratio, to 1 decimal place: 1.4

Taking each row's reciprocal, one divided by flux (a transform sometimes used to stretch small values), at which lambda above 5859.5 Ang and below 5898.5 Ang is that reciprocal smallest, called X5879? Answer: 5870.0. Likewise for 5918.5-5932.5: 5928.0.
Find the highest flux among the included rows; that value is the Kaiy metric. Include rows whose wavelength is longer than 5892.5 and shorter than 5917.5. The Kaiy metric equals 12.6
